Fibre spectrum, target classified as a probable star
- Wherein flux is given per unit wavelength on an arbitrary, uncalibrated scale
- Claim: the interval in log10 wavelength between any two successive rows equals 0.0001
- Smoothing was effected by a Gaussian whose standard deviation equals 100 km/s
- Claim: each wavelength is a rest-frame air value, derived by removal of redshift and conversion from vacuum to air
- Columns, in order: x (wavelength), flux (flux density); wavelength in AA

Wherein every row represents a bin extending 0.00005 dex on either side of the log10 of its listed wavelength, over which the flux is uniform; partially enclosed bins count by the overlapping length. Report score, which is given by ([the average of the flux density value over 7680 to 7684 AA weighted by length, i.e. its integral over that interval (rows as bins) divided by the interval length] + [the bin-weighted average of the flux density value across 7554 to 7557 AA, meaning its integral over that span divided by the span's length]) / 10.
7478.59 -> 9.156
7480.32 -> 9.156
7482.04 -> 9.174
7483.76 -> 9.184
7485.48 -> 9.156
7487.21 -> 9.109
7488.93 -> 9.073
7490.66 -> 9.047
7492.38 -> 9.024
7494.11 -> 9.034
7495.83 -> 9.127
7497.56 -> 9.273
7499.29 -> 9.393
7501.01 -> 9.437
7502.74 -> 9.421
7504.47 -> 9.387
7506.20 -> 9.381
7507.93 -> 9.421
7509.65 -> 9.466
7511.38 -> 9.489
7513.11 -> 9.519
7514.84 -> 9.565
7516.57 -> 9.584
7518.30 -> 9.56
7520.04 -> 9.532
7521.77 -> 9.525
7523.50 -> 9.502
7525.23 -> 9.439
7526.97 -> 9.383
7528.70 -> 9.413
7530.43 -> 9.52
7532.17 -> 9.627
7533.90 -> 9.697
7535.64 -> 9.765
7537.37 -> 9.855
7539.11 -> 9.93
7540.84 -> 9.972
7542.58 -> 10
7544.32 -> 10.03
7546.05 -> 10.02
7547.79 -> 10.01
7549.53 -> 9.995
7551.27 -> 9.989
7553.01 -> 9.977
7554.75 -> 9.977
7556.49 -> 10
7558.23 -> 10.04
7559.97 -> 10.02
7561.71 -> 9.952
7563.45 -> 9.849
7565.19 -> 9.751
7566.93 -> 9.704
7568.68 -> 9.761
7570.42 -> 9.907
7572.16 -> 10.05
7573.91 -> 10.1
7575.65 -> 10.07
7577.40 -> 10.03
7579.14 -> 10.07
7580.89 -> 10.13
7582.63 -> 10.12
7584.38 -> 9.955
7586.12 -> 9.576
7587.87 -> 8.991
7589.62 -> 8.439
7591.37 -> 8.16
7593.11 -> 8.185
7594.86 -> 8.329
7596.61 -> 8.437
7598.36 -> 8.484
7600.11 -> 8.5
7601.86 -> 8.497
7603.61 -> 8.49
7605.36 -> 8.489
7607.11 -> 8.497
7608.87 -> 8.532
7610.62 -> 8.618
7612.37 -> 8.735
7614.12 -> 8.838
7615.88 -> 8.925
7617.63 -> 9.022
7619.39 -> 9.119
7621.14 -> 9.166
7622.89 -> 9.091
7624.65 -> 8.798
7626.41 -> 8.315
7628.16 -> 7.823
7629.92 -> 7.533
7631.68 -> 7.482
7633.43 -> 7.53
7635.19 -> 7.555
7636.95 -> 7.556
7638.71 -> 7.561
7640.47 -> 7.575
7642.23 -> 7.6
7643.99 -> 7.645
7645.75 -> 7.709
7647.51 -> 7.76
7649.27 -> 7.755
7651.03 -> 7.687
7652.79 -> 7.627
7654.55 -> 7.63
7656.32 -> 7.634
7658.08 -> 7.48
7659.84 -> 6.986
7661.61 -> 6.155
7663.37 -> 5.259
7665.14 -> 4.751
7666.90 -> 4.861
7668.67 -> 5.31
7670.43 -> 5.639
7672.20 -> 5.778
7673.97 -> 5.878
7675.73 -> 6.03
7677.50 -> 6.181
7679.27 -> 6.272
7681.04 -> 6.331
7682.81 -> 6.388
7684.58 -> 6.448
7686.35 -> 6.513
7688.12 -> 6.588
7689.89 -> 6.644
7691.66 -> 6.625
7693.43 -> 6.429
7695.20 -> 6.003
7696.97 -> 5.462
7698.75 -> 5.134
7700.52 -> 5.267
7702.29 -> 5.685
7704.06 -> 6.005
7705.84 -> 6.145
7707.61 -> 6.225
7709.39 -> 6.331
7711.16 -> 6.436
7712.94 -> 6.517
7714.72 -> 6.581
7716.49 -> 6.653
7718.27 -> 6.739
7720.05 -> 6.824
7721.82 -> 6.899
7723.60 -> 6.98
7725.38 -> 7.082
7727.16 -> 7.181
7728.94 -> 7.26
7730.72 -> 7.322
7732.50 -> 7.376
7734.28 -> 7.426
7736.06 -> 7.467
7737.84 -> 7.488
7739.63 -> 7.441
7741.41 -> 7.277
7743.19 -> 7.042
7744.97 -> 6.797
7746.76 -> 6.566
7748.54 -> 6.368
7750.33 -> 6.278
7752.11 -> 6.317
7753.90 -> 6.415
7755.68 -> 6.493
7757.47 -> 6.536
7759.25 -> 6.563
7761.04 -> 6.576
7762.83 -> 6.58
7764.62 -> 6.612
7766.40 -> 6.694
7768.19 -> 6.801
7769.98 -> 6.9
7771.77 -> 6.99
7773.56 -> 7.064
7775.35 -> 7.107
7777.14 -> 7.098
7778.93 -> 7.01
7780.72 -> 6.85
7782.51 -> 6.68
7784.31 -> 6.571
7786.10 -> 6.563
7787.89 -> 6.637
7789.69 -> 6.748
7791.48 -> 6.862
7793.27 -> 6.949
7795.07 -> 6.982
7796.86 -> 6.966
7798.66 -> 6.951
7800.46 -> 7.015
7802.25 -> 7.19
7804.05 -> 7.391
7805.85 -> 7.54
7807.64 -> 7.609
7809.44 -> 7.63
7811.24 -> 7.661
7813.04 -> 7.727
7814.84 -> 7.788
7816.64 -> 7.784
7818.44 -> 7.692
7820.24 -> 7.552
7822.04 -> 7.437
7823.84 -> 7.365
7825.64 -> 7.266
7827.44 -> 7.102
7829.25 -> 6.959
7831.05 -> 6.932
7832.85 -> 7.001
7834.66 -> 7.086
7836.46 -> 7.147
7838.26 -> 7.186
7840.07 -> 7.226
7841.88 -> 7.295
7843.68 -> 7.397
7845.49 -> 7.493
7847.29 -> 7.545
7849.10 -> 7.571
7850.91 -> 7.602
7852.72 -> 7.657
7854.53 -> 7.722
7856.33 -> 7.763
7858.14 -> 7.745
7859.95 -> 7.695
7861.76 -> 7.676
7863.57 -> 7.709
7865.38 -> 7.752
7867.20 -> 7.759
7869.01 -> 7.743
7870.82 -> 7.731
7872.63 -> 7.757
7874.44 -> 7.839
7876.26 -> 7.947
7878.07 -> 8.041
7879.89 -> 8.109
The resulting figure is 1.63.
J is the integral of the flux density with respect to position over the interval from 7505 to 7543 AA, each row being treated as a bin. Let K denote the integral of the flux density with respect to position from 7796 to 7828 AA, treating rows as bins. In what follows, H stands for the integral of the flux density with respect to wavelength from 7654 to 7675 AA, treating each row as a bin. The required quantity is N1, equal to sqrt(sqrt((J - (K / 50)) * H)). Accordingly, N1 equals 14.6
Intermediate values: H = 128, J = 364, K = 238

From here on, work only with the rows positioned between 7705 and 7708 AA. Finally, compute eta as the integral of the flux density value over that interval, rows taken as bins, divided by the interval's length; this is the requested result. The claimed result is 6.2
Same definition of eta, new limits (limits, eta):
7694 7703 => 5.5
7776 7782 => 7.0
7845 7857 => 7.6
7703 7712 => 6.2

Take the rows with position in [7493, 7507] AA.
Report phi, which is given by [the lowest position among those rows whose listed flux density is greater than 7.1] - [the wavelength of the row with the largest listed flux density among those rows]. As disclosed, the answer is -6.9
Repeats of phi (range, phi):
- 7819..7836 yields 0.0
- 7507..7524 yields -8.6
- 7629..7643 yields -12.3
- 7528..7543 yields -13.9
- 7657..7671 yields 0.0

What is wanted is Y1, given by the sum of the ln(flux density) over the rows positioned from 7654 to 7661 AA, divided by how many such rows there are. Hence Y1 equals 2.01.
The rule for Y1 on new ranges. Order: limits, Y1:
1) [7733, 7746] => 1.98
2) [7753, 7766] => 1.88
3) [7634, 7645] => 2.03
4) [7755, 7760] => 1.88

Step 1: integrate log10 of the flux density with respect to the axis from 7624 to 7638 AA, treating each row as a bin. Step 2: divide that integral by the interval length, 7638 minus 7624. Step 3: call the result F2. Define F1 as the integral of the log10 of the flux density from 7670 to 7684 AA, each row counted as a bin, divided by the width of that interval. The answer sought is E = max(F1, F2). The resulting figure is 0.892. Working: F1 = 0.78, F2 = 0.89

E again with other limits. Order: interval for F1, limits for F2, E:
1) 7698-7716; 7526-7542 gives 0.986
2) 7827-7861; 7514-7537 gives 0.980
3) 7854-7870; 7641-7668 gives 0.888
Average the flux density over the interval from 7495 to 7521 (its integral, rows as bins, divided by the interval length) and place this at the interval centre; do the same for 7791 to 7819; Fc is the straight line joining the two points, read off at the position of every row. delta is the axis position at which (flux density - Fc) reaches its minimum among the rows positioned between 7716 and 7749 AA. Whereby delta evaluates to 7748.54 AA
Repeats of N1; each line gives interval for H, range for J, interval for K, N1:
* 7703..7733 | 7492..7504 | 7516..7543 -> 12.1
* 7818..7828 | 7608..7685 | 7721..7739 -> 14.3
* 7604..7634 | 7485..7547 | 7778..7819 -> 19.6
